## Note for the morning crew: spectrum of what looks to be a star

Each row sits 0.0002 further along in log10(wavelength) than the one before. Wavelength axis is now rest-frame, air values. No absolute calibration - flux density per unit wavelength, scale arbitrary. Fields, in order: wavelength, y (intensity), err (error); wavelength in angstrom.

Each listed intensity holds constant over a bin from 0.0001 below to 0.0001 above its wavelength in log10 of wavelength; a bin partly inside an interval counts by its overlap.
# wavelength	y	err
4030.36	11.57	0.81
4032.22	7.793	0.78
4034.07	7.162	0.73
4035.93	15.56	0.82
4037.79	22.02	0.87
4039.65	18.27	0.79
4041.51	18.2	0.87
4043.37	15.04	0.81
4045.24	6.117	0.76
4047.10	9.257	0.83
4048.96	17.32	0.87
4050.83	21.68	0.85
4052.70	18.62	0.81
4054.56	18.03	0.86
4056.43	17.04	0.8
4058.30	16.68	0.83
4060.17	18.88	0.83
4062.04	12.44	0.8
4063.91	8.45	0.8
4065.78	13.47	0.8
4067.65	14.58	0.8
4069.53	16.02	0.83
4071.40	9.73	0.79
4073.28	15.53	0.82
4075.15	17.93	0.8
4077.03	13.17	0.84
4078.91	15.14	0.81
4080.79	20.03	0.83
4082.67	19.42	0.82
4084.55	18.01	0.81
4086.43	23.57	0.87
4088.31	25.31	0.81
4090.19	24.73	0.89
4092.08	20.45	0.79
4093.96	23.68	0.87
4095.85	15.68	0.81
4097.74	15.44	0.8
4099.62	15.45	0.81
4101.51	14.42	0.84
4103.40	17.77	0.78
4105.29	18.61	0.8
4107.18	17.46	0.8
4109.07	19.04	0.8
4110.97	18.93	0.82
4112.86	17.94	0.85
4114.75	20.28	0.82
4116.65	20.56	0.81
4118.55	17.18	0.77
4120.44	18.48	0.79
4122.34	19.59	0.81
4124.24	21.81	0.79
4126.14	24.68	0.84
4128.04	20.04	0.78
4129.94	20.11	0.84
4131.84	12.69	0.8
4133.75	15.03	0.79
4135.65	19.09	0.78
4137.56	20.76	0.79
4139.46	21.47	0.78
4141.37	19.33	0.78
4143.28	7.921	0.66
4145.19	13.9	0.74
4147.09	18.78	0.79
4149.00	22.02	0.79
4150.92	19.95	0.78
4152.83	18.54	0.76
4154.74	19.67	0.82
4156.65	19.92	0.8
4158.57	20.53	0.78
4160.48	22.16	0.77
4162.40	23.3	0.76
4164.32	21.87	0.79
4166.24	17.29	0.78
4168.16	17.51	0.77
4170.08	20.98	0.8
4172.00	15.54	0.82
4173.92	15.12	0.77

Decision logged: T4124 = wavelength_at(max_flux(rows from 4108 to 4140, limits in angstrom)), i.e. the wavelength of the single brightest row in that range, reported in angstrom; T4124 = 4126.14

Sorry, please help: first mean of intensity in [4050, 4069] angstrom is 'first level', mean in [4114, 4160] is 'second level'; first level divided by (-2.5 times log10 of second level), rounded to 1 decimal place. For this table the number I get -5.0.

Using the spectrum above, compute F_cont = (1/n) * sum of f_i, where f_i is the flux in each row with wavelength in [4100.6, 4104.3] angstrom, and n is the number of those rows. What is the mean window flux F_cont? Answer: 16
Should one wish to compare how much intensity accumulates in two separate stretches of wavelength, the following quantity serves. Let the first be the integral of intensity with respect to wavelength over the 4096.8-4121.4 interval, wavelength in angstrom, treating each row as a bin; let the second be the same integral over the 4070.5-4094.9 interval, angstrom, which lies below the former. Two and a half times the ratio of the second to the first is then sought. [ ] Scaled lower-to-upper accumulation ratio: 2.6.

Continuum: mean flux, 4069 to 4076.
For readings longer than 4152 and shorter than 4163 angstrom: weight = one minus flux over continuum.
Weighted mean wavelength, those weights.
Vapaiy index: 4158.5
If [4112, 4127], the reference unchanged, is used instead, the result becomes 4120.7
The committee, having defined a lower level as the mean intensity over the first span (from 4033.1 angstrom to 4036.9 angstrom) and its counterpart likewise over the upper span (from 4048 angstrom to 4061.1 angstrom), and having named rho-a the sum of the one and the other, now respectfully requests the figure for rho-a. 29.7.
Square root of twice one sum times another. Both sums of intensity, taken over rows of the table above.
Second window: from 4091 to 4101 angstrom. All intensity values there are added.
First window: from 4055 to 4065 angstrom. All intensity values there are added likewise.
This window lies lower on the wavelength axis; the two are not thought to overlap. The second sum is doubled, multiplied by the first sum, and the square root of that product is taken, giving 115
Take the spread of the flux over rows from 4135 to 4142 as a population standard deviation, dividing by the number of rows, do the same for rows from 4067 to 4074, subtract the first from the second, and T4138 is 1.5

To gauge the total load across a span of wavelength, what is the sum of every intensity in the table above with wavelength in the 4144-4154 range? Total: 93.2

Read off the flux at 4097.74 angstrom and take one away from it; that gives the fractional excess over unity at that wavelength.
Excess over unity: 14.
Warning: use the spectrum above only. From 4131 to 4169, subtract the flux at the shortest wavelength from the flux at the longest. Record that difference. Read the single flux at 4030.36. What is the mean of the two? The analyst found 8.2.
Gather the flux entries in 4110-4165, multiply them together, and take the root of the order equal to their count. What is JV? 18.8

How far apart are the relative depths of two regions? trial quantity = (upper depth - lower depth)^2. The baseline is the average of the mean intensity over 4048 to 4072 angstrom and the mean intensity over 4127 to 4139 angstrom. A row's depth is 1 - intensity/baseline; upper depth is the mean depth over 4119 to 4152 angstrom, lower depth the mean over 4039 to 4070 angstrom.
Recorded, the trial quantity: 0.038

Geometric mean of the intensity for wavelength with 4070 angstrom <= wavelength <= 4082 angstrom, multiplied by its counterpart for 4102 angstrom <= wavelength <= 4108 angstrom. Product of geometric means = 267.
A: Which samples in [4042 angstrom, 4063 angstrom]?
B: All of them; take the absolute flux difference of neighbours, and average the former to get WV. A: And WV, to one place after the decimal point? 3.8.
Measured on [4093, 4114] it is 1.7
